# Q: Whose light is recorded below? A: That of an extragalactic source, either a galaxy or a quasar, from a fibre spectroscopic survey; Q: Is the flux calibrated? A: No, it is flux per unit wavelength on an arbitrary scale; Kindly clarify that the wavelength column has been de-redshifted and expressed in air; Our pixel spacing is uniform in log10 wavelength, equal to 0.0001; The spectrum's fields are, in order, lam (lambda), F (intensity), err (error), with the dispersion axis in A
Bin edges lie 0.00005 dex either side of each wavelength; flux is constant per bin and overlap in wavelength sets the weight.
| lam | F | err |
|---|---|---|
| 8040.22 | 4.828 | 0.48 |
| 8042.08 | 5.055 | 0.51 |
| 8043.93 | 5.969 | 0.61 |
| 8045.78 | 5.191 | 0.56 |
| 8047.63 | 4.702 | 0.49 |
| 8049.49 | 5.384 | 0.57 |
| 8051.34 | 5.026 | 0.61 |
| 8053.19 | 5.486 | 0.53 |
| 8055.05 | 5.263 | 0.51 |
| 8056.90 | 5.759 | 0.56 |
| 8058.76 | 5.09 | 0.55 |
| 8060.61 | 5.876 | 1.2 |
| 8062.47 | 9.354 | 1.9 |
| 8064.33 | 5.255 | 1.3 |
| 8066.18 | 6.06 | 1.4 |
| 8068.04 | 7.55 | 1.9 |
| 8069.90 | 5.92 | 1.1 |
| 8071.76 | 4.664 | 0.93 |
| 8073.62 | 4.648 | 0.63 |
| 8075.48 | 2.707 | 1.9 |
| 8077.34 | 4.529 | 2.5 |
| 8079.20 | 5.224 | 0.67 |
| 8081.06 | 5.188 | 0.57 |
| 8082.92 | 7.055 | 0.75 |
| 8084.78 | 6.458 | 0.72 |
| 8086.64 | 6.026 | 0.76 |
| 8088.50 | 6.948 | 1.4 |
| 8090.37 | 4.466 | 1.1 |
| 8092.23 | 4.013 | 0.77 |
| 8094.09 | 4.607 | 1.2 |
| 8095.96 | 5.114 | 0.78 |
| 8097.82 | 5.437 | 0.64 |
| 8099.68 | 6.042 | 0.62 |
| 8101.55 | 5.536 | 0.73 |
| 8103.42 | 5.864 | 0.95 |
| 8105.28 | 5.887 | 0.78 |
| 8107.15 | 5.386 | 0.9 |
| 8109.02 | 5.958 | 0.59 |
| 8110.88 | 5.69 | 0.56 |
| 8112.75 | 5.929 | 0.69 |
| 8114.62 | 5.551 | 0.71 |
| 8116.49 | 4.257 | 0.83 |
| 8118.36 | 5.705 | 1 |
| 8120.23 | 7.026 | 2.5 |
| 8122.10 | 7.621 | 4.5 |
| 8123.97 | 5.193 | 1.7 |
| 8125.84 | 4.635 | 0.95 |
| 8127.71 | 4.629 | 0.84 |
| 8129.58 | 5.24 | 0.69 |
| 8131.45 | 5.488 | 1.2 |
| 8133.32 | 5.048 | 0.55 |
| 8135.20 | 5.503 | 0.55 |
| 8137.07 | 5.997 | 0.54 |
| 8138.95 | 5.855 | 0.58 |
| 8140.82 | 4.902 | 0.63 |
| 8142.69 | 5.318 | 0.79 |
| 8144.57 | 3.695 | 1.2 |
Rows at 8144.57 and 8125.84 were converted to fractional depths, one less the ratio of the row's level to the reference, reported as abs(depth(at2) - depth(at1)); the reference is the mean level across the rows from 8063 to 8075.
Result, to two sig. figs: 0.17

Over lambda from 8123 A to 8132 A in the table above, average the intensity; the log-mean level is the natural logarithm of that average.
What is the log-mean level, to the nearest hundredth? 1.62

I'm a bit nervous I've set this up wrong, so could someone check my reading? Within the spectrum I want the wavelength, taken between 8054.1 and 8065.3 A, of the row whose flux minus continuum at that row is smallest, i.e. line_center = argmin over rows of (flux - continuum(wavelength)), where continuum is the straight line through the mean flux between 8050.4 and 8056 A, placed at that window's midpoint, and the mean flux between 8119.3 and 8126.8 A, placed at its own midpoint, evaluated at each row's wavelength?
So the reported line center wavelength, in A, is 8058.76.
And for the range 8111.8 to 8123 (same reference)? 8116.49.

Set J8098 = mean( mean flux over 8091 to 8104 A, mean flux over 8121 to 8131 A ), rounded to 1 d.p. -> 5.3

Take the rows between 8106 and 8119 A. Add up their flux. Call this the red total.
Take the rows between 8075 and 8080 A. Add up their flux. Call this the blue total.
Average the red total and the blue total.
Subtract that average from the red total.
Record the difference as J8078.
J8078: 13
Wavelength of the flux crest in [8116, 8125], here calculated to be 8122.10 A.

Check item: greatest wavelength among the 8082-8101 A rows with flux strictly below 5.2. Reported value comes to 8095.96 A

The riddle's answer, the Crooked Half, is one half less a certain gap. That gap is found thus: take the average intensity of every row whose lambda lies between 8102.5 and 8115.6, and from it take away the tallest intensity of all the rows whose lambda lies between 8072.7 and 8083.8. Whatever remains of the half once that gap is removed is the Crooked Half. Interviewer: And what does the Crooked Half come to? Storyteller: 1.8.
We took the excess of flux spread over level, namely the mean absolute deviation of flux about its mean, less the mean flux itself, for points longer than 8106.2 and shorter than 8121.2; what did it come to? -5.22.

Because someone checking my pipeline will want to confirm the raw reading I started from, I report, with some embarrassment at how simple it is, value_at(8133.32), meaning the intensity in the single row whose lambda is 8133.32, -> 5.048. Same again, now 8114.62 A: 5.551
